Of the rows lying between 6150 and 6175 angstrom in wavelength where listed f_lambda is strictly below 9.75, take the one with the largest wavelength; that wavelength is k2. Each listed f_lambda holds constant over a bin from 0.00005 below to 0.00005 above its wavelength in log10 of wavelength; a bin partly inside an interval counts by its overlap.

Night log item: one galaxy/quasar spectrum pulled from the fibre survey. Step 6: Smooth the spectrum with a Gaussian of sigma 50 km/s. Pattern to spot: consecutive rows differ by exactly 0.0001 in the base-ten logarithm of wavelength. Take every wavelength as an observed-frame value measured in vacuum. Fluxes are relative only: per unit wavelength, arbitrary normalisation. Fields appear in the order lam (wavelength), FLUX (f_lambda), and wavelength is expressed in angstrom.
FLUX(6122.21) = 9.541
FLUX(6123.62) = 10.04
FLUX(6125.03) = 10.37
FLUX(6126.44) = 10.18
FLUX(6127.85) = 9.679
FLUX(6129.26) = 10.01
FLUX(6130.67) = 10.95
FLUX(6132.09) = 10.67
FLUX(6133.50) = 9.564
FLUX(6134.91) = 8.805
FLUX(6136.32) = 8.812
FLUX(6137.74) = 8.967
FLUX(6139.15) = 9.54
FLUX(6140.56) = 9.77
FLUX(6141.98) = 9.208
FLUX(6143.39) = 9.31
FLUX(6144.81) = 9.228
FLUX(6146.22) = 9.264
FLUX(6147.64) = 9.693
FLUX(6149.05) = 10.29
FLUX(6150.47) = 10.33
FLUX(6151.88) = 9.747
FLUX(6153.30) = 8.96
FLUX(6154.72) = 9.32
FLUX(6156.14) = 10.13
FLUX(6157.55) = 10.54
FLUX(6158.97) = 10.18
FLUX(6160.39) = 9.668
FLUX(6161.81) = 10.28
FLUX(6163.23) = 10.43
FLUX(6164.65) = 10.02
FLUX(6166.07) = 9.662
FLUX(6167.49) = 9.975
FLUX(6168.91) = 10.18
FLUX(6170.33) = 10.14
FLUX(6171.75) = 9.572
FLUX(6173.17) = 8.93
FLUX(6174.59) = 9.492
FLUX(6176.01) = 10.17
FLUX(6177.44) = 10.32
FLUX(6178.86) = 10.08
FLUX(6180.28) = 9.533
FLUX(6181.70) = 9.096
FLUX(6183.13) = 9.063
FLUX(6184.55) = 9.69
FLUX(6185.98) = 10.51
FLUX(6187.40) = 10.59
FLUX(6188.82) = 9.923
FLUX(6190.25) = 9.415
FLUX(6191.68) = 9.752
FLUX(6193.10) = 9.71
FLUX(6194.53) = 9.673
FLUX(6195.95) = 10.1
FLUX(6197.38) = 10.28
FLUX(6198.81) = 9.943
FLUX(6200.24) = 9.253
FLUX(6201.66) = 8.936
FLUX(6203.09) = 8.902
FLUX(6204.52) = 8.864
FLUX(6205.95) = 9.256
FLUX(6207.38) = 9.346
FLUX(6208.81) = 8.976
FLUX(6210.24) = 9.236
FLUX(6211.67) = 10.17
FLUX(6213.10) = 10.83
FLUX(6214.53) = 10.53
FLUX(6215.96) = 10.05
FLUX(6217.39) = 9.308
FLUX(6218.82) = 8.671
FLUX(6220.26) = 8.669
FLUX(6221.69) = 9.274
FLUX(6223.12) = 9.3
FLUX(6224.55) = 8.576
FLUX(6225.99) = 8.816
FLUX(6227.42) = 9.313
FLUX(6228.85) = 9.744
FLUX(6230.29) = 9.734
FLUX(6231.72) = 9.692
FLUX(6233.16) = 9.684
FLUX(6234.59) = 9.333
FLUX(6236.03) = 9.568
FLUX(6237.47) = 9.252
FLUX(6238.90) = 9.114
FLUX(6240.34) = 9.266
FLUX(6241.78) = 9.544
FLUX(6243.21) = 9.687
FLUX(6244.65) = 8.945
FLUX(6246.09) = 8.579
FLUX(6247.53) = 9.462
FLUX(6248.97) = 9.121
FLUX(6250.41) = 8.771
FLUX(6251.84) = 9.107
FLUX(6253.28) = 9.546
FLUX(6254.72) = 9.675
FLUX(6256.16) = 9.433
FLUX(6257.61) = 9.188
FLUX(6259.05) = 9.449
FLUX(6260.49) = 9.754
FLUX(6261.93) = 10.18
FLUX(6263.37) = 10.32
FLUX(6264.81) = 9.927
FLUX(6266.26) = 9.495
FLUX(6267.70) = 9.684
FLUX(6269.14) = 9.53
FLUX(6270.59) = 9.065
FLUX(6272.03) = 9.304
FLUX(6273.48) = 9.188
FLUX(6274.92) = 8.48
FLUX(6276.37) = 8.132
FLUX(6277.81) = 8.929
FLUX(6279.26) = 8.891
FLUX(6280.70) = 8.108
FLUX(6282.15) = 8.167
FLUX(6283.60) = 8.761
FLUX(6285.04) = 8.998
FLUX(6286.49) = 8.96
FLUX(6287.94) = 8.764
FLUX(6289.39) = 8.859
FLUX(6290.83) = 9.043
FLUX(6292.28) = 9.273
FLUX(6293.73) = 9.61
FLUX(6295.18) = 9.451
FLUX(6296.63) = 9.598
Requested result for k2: 6174.59 angstrom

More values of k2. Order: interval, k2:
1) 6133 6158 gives 6154.72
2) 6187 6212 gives 6210.24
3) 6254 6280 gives 6279.26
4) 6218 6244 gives 6243.21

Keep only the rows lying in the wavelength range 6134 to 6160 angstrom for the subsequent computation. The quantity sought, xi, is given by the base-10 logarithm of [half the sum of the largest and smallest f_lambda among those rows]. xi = 0.986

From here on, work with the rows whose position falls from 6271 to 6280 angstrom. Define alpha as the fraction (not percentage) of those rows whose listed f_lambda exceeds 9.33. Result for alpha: 0.0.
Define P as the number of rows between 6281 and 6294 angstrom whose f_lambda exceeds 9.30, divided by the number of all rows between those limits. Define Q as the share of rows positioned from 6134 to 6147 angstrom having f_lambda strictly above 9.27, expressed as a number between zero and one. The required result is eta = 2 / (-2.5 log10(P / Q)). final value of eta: 2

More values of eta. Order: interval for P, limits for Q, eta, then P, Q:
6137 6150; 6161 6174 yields 4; 0.56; 0.89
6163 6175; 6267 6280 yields -2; 0.89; 0.33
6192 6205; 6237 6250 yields -4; 0.56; 0.33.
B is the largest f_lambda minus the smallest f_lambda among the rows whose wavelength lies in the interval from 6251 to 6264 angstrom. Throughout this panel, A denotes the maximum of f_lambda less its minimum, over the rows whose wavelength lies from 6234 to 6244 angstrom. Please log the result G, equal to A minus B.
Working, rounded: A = 0.6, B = 1.2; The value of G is -0.6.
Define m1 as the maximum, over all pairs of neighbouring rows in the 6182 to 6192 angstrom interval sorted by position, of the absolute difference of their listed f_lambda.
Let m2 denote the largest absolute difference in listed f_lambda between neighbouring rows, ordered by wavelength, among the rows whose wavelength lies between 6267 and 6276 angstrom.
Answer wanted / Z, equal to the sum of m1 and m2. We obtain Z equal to 1.53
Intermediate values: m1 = 0.82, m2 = 0.71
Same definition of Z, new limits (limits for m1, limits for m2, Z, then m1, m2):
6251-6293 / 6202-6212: 1.73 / 0.80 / 0.93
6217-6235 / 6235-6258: 1.61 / 0.72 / 0.88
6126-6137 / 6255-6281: 1.90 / 1.11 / 0.80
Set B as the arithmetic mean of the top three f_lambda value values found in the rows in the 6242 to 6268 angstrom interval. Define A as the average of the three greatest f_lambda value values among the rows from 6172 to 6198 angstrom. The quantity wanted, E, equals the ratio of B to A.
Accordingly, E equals 0.97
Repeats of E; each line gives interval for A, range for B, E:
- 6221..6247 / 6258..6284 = 1.04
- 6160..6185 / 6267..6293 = 0.92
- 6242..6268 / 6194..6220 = 1.04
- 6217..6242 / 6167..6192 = 1.08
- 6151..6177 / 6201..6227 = 1.01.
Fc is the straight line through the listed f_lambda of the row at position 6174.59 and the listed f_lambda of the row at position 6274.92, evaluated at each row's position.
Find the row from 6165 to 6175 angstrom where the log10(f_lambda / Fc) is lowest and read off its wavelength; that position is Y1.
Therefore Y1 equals 6173.17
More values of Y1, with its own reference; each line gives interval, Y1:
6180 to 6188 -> 6183.13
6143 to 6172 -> 6153.30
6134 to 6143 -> 6134.91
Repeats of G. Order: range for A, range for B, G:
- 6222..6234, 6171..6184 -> -0.2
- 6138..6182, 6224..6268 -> -0.1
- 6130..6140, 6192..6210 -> 0.7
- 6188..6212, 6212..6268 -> -0.8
